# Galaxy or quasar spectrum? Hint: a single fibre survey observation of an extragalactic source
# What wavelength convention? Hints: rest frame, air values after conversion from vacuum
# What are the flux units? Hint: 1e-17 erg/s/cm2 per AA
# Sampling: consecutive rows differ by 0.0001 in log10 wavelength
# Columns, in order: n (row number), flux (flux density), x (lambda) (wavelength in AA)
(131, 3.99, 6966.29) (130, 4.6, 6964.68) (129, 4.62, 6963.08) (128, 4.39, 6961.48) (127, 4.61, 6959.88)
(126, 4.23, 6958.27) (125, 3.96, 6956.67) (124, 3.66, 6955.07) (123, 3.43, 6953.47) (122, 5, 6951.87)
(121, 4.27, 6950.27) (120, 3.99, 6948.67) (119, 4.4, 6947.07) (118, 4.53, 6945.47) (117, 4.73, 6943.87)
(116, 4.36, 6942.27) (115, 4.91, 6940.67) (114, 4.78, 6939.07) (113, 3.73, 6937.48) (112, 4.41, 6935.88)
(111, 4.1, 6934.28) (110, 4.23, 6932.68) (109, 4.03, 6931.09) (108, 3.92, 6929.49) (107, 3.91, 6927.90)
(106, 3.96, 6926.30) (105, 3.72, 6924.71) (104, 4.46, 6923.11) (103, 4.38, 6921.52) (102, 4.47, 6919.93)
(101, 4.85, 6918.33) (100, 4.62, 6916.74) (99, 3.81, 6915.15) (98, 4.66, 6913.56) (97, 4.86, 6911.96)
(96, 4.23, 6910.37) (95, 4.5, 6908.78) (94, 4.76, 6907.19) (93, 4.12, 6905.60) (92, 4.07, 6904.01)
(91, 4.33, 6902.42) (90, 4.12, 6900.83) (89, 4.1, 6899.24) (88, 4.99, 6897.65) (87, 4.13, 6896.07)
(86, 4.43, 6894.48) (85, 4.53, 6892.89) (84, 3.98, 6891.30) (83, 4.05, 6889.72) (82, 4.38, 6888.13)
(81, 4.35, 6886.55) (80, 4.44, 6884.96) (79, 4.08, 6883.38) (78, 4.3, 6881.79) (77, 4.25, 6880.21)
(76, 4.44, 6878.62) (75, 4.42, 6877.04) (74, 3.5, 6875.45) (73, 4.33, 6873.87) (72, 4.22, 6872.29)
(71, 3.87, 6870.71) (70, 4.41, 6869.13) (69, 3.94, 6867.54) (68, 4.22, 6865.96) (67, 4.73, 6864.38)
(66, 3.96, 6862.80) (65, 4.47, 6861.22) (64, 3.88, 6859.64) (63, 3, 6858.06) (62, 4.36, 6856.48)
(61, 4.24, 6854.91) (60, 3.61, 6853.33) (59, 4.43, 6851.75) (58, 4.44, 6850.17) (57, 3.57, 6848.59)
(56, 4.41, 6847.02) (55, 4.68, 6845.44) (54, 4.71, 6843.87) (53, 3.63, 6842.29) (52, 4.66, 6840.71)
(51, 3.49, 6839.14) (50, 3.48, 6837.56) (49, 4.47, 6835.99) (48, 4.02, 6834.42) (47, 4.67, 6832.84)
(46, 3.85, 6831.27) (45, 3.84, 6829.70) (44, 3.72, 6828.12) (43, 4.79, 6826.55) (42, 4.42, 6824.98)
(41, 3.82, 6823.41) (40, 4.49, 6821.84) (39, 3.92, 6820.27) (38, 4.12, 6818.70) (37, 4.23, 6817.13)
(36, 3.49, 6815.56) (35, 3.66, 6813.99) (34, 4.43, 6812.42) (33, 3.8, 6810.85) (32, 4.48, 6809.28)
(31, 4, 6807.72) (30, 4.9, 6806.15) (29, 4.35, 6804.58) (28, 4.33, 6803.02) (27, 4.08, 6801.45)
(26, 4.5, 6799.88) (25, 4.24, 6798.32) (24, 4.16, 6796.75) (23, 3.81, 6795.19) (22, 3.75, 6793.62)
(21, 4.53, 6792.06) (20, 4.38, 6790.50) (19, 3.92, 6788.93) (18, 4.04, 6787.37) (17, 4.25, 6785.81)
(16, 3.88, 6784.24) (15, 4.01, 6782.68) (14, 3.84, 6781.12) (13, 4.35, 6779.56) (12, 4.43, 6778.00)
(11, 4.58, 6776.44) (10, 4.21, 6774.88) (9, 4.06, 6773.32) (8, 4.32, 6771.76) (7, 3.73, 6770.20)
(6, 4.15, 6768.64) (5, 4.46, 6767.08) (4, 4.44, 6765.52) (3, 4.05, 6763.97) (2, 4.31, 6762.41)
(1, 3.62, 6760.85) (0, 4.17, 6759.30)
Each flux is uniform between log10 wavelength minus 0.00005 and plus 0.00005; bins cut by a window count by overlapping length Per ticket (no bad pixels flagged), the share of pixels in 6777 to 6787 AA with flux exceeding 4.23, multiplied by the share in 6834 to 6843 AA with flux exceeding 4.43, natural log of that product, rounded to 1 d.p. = -1.8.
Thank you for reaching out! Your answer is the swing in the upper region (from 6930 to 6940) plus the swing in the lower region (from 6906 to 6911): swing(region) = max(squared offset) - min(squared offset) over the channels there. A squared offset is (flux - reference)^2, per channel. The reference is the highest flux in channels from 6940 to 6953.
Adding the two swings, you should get 2.1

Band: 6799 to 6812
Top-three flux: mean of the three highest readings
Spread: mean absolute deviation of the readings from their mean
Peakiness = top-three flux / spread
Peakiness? 18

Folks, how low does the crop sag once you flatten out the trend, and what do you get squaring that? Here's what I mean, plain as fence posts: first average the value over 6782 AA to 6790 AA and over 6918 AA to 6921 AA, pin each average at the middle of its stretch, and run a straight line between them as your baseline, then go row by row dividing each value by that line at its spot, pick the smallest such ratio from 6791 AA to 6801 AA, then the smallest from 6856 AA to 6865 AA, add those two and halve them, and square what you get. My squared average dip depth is 0.65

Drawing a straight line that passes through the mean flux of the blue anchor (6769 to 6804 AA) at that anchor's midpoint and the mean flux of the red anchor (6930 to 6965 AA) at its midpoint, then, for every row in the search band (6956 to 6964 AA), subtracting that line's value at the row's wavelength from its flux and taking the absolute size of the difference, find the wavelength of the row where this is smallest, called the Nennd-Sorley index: 6961.48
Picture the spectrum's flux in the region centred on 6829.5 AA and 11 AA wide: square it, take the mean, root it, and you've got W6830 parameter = 4.21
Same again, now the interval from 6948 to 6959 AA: 4.10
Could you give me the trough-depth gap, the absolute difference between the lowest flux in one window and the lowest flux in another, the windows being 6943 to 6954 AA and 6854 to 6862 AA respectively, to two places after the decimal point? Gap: 0.43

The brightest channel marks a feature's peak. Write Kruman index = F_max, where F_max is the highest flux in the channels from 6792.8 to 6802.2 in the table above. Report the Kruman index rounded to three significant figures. 4.50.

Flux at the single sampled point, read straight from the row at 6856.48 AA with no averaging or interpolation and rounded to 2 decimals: 4.36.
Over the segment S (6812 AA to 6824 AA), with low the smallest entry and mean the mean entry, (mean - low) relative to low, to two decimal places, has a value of 0.15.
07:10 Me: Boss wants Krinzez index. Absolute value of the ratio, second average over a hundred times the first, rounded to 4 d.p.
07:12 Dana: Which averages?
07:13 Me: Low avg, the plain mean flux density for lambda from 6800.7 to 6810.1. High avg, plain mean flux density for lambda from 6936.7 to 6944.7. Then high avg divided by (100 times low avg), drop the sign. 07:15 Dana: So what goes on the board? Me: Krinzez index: 0.0103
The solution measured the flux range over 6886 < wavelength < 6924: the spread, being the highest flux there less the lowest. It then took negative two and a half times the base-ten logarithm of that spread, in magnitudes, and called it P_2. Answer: -0.18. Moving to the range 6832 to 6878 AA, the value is -0.60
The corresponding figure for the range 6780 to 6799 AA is 0.27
